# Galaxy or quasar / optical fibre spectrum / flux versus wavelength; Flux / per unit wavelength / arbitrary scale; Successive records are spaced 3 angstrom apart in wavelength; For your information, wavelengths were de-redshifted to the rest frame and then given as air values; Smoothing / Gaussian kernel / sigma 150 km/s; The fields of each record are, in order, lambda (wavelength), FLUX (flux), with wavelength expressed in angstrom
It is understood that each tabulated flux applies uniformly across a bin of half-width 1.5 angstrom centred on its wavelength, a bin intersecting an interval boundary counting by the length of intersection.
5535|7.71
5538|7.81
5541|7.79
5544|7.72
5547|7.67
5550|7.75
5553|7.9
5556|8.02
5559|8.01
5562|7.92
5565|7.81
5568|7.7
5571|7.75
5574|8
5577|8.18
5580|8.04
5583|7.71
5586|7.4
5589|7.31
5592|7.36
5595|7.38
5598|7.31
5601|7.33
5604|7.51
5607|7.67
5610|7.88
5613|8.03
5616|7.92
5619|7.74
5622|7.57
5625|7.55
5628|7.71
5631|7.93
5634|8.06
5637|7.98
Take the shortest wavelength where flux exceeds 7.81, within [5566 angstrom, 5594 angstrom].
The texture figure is 5574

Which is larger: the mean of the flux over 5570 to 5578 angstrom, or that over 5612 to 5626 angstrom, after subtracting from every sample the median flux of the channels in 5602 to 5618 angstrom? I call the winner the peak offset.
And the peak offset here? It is 0.10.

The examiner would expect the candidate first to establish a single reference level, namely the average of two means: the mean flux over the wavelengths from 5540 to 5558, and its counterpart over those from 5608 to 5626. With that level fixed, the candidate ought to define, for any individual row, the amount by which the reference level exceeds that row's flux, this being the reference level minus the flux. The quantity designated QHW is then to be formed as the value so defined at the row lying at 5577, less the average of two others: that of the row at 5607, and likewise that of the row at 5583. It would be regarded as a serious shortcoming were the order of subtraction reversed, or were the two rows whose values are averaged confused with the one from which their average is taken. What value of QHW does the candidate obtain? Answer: -0.49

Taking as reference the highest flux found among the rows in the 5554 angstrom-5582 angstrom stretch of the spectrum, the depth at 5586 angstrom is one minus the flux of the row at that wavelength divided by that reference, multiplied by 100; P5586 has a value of 9.5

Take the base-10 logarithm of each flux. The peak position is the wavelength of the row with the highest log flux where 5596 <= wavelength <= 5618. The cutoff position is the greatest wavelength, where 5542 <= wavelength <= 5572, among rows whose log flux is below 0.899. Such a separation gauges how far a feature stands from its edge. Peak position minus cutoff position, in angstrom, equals 42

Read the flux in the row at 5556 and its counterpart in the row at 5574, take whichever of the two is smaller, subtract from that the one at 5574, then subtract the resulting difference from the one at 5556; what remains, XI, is 8.02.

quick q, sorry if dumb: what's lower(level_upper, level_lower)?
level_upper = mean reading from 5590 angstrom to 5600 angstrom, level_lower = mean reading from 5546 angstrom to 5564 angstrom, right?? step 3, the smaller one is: 7.35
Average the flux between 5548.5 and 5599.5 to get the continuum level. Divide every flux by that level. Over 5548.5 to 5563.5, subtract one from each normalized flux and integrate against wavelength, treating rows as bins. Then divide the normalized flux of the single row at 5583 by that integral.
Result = 2.8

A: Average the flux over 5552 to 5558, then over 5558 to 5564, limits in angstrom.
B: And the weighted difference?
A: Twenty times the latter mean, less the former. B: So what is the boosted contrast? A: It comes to 151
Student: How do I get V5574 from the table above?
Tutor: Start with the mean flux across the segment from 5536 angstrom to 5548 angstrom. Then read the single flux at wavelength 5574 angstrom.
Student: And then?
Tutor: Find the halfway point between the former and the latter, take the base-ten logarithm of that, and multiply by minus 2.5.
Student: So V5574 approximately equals -2.24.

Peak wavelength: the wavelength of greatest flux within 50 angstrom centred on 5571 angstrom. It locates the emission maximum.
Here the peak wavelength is 5577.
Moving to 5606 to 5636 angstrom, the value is 5634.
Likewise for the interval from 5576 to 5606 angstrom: 5577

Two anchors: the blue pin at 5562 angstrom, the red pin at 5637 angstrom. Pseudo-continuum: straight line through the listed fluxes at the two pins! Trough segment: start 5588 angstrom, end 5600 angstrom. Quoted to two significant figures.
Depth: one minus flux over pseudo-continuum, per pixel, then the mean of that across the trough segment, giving 0.076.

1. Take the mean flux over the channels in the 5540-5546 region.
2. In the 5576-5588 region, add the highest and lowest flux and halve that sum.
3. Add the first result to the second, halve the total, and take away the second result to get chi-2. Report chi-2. -0.02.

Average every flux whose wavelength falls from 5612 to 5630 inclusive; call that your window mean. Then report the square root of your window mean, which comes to 2.784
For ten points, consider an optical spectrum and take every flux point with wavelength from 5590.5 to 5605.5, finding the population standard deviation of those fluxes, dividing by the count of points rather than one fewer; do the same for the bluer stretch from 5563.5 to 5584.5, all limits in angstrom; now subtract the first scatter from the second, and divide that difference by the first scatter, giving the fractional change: 1.5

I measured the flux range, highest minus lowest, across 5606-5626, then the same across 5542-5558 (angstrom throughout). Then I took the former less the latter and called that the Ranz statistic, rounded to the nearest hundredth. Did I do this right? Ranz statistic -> 0.13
